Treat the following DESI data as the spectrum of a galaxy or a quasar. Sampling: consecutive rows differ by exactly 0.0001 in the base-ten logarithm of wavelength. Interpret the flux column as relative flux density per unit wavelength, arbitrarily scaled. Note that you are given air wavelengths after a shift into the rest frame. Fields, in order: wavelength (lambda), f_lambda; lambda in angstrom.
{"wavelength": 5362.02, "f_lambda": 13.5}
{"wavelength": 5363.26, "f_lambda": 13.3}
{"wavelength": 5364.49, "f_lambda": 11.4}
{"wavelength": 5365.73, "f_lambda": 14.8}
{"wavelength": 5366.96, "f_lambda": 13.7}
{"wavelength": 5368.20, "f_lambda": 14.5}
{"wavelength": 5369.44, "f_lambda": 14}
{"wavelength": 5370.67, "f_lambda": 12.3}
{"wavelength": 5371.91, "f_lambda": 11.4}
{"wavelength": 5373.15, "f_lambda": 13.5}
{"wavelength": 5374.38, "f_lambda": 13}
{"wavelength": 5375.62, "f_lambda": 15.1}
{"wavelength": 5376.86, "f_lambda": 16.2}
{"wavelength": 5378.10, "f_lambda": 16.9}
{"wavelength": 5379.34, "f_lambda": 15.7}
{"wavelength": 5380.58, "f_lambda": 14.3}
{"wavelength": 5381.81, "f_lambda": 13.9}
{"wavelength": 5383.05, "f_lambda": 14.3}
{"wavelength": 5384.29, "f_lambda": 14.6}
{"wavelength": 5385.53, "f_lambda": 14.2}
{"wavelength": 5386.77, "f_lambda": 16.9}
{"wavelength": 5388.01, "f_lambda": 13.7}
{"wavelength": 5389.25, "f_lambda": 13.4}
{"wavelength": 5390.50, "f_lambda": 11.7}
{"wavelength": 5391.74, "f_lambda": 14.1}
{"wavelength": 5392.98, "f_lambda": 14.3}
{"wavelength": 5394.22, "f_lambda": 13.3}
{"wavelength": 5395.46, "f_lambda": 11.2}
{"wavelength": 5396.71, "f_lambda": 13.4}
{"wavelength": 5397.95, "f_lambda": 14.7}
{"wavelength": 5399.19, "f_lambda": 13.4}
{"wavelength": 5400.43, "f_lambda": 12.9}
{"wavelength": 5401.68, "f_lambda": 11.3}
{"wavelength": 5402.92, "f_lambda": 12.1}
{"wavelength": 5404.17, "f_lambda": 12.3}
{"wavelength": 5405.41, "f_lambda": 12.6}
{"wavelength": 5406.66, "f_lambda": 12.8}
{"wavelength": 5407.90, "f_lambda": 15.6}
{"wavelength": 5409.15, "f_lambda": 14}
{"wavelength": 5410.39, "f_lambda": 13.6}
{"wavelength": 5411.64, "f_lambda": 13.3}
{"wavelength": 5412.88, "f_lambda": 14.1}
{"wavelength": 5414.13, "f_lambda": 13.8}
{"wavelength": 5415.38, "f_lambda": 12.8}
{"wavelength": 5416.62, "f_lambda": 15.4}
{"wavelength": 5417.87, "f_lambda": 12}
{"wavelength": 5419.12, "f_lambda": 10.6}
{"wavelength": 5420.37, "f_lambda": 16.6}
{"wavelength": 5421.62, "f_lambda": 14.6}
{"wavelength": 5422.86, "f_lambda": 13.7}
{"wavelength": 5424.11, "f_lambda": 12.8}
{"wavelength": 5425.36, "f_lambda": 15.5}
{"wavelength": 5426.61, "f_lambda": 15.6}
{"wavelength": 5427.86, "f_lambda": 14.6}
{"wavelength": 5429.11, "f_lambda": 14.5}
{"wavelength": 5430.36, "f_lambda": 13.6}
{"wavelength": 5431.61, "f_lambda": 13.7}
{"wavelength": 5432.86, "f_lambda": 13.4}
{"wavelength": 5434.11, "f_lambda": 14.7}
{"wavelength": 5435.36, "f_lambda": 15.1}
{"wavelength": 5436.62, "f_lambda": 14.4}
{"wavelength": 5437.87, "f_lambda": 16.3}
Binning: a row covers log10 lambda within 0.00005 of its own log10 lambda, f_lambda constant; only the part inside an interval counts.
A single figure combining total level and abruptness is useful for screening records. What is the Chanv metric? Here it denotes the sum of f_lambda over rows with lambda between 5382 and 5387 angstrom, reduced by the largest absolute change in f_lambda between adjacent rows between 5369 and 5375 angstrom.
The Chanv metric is 58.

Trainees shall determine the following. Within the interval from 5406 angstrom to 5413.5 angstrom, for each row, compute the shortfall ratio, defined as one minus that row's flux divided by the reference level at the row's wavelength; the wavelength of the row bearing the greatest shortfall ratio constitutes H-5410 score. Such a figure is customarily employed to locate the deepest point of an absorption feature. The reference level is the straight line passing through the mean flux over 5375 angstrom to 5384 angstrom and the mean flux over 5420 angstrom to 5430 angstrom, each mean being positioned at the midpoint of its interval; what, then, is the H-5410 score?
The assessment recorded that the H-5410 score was 5406.66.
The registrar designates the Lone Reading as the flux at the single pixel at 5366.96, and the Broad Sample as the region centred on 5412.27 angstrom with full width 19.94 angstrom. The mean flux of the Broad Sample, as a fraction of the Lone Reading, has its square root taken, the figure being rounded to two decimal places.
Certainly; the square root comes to 0.99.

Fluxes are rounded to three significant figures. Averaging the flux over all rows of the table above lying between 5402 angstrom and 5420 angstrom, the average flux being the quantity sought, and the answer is 13.2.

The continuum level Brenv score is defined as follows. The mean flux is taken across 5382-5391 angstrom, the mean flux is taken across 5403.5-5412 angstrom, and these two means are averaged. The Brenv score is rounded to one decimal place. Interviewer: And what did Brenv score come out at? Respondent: 13.8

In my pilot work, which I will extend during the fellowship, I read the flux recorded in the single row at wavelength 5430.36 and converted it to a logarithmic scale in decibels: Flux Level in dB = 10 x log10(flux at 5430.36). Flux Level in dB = 11.3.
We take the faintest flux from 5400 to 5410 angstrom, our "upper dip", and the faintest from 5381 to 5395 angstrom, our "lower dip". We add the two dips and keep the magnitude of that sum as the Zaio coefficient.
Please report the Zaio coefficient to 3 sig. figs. 23.0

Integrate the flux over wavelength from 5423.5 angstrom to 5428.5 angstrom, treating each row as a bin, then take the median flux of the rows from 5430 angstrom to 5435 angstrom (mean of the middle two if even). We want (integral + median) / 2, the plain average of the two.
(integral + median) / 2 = 43.4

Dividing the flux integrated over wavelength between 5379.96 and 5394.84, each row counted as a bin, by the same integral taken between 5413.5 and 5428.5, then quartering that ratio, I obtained 0.249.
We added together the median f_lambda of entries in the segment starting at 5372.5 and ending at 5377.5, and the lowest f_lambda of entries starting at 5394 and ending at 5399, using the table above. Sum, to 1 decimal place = 25.5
